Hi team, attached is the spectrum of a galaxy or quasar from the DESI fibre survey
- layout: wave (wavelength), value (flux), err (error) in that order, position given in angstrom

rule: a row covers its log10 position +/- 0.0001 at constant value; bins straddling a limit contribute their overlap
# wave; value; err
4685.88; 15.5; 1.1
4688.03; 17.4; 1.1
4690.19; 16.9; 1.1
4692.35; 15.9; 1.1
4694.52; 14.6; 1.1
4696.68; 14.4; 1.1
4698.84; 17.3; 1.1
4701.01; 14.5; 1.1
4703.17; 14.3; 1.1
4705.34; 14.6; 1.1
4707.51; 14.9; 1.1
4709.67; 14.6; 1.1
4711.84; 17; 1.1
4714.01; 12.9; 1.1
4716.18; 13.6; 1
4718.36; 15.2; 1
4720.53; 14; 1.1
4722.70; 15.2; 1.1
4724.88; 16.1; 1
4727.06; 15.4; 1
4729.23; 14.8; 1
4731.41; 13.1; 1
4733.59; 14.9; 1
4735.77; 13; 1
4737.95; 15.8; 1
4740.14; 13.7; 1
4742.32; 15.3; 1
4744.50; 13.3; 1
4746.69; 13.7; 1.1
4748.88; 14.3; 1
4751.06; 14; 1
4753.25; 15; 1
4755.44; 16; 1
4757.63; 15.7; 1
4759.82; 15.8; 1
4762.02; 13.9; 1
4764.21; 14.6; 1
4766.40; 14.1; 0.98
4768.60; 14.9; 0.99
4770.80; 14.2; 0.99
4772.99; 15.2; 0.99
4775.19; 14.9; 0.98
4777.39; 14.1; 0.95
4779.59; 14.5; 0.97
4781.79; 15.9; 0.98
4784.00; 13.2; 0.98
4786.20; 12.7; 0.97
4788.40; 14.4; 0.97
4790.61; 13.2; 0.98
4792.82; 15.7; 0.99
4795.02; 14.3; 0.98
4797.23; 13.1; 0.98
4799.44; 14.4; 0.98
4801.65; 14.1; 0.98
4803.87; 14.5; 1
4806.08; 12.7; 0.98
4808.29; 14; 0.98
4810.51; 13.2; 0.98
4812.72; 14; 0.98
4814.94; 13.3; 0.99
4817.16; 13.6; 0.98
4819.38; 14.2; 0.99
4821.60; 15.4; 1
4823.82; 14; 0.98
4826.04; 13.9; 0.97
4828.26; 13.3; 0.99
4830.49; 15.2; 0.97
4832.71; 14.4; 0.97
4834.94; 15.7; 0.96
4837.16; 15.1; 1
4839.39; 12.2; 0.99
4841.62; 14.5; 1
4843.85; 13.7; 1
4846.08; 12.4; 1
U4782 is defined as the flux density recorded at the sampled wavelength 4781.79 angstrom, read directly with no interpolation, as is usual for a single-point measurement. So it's 15.9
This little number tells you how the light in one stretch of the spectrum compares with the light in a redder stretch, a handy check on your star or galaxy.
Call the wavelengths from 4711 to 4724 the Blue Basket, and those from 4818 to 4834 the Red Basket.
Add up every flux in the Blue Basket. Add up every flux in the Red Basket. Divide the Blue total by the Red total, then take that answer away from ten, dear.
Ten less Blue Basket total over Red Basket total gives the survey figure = 9.1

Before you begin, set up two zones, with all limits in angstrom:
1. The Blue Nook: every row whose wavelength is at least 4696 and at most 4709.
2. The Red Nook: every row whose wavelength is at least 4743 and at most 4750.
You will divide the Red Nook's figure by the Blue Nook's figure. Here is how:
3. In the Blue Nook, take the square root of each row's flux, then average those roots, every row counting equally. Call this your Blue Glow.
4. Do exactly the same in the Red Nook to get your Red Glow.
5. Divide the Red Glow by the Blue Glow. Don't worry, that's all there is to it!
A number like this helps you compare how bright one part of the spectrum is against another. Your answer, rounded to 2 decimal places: 0.96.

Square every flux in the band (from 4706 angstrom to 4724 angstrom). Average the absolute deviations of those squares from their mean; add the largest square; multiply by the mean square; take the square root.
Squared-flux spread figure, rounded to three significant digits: 262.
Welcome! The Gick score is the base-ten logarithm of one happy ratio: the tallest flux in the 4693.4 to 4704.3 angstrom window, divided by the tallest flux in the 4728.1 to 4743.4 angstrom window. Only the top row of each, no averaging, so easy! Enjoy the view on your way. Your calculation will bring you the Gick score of 0.039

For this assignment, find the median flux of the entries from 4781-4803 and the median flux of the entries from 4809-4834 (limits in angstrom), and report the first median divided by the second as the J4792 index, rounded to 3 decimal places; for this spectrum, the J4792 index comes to 1.014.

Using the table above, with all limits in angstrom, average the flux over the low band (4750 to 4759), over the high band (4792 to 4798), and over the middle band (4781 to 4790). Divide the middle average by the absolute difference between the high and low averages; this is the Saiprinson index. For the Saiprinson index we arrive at 17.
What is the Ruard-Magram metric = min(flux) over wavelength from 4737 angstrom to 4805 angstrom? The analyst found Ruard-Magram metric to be 12.7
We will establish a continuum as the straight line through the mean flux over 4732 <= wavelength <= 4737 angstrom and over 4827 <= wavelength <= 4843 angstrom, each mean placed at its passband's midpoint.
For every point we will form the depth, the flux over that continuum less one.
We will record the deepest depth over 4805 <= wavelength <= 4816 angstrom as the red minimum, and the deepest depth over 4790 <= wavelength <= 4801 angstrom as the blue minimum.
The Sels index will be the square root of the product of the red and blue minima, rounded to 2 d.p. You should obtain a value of 0.09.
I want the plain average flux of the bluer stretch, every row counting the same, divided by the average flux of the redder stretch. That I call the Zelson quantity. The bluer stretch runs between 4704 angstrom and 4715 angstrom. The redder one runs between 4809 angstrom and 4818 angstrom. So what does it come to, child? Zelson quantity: 1.09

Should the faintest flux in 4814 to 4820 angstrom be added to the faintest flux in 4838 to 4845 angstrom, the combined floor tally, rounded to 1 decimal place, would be 25.5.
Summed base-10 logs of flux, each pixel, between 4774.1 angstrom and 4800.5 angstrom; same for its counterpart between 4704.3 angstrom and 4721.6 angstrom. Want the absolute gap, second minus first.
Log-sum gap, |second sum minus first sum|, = 4.5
